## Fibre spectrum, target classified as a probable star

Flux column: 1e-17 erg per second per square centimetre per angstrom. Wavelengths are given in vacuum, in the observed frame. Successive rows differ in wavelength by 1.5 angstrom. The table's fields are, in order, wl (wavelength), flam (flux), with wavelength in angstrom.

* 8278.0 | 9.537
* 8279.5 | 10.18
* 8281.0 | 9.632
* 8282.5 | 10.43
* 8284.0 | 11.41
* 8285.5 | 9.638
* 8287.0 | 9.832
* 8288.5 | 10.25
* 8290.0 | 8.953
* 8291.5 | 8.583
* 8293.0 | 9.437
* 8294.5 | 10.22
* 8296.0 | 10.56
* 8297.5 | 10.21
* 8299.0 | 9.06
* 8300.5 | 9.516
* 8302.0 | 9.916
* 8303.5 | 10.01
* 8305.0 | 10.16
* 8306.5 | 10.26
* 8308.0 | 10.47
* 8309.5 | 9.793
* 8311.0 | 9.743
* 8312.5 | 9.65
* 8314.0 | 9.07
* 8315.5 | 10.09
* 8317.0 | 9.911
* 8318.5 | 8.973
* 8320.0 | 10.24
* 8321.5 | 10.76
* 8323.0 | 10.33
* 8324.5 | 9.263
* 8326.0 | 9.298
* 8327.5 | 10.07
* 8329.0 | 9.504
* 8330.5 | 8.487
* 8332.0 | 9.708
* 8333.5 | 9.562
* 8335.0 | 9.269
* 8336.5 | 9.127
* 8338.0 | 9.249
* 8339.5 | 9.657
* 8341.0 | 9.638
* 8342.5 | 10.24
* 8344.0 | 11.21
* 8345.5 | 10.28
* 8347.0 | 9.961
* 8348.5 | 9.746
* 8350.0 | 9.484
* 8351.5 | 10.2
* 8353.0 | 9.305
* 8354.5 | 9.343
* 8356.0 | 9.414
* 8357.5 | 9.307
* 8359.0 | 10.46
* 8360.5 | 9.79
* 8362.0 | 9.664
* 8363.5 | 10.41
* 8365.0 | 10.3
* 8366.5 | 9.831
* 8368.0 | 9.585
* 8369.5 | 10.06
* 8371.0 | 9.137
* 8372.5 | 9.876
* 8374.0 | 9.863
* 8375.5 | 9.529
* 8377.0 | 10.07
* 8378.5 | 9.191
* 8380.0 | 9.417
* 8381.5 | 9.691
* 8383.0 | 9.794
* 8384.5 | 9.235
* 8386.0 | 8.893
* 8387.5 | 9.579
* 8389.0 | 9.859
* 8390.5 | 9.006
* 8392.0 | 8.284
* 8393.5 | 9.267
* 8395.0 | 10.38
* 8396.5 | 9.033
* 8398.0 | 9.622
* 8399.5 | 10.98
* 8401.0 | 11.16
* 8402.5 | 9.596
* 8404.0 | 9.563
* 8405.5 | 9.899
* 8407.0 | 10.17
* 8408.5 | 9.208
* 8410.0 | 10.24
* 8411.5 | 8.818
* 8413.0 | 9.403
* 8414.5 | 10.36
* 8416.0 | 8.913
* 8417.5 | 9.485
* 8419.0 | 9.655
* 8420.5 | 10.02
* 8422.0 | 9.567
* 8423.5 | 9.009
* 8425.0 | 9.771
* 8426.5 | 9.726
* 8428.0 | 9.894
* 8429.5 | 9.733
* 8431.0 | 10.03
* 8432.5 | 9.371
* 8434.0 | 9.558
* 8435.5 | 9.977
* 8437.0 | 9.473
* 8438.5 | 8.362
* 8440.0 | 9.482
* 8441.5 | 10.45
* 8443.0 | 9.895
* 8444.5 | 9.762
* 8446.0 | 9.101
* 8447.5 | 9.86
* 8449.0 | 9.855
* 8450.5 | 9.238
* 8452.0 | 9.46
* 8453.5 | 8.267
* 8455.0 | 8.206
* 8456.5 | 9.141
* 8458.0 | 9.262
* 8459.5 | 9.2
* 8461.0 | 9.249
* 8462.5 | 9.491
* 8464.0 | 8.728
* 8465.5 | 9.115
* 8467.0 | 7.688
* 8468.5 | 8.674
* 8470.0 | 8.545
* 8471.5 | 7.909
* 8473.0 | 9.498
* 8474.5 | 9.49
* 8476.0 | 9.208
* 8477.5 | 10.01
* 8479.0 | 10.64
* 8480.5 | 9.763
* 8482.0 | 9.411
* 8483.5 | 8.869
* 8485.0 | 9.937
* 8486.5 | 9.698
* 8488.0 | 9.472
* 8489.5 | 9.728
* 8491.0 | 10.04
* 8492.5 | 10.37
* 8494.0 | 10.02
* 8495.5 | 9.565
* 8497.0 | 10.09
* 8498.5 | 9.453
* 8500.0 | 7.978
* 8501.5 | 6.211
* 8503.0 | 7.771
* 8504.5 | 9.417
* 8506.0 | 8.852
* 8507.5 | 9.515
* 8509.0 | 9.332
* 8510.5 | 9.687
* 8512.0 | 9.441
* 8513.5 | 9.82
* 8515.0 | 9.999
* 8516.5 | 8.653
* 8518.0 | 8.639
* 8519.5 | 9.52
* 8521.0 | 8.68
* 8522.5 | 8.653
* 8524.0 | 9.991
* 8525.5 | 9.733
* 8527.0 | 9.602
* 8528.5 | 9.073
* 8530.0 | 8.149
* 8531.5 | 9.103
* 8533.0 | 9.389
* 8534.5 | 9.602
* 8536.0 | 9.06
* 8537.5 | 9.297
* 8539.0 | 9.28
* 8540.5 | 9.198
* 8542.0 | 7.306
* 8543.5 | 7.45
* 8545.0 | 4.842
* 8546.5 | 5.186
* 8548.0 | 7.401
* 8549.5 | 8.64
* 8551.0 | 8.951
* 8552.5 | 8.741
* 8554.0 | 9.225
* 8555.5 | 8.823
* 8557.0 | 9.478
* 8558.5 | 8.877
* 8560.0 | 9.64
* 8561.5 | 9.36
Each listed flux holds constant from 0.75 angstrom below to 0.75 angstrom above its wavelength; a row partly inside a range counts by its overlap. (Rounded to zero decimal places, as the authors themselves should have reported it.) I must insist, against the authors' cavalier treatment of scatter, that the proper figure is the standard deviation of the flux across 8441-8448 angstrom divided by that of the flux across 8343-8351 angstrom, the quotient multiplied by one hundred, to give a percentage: 72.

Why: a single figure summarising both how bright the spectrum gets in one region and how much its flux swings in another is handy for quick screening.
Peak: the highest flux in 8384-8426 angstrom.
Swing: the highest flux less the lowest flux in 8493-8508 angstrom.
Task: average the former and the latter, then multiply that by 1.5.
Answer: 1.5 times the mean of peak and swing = 11.3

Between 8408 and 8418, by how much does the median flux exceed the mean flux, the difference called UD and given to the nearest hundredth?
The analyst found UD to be -0.09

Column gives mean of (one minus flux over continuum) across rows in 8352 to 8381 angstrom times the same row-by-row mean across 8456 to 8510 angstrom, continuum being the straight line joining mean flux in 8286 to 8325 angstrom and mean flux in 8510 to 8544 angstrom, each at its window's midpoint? 0.0000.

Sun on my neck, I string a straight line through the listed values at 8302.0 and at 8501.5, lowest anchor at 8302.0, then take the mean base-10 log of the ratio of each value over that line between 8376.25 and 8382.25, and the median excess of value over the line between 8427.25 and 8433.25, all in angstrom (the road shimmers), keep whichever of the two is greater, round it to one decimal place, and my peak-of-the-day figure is 2.3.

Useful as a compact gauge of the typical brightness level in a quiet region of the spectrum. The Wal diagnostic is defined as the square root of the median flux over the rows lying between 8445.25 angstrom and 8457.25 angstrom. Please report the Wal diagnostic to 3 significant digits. 3.03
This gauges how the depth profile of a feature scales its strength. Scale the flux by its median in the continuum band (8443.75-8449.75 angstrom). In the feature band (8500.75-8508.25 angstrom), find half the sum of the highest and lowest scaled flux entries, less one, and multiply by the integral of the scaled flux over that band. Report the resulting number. -1.3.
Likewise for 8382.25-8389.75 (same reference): -0.3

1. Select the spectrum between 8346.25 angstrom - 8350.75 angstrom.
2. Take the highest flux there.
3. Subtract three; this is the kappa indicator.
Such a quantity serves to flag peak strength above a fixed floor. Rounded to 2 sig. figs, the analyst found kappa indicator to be 7.0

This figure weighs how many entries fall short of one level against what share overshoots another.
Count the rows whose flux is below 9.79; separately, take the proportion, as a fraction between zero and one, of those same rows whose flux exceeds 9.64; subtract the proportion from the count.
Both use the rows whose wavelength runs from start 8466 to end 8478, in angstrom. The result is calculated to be 6.9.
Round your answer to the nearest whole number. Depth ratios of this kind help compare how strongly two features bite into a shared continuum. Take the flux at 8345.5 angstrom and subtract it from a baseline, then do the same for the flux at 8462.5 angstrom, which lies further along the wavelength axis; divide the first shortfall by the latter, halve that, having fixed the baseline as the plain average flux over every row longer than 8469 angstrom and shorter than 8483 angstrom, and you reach 4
